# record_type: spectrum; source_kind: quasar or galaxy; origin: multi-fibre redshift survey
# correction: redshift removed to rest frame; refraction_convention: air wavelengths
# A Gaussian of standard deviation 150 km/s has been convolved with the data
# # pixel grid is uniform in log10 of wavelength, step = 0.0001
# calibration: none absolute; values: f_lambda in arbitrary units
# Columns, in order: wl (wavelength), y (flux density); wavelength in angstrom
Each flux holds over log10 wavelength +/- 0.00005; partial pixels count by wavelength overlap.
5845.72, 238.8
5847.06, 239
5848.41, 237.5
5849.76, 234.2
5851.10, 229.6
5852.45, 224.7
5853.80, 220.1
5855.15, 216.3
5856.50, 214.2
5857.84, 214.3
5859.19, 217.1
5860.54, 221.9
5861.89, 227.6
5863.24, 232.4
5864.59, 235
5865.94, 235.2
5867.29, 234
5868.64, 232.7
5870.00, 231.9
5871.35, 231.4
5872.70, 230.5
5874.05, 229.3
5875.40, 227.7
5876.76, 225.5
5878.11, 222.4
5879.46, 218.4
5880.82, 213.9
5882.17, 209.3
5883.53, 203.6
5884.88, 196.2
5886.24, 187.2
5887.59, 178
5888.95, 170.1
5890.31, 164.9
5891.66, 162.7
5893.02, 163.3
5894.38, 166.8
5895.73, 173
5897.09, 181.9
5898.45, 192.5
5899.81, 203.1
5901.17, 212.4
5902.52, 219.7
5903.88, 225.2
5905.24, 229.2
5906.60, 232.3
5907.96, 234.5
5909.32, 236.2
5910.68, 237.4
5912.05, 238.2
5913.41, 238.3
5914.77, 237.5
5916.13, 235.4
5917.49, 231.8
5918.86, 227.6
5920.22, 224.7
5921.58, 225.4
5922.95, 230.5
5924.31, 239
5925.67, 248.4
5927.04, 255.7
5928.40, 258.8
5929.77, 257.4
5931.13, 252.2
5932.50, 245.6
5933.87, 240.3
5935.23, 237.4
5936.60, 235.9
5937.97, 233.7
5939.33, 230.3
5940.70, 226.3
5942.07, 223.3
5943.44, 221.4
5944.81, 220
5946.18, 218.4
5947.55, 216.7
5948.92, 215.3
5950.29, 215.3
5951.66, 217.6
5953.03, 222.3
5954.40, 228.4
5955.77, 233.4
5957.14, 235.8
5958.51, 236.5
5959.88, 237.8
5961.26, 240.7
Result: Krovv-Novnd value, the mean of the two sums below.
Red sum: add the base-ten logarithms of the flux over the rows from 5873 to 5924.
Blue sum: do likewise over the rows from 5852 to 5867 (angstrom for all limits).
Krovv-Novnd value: 56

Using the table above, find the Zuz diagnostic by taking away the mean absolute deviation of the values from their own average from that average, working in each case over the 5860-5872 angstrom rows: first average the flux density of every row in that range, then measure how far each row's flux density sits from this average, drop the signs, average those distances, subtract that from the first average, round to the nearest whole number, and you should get 228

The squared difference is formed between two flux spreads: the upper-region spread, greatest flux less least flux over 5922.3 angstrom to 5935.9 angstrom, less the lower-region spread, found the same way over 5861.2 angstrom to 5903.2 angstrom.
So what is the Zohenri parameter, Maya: 1954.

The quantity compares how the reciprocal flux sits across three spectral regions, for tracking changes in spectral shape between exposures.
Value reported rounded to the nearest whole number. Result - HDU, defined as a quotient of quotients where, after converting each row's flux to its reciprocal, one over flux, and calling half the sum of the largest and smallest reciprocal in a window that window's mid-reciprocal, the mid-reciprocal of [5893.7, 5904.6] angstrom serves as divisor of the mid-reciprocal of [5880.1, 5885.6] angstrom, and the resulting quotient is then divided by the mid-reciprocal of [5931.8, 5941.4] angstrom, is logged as 221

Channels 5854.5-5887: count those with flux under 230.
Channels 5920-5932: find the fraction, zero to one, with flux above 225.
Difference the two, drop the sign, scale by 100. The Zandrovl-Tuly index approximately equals 1511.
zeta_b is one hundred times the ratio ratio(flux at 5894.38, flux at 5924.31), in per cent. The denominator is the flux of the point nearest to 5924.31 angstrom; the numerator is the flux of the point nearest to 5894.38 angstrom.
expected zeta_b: 70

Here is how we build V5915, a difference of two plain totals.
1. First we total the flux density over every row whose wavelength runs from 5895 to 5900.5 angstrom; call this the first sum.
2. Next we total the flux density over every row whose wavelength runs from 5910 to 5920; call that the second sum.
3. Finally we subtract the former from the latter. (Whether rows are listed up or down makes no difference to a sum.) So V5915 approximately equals 896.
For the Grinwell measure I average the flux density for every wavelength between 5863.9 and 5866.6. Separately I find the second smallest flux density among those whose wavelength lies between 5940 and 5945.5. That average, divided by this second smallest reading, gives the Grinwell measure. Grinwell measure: 1.06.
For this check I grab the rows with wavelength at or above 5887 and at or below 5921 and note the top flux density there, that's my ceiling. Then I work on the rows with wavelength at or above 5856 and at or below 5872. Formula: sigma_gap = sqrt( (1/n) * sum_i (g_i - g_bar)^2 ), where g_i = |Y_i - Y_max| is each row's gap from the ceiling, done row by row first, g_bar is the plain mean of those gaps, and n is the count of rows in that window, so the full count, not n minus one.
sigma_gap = 7.8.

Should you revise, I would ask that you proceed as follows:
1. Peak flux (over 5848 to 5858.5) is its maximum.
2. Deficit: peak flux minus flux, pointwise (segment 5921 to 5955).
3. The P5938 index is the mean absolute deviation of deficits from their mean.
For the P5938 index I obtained 12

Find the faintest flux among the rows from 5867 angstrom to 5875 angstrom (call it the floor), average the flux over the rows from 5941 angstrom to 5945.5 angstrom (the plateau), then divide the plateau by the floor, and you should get 0.97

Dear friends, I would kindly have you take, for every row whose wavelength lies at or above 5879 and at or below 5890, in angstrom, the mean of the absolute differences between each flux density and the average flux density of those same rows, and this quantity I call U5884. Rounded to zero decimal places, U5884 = 14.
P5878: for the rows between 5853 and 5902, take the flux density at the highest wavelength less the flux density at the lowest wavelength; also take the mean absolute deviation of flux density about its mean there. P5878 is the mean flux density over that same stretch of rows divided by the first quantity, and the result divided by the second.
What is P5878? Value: -1.3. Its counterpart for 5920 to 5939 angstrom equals 2.8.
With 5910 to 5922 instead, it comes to -3.9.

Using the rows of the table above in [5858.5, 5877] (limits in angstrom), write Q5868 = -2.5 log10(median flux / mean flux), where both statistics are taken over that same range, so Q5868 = -0.007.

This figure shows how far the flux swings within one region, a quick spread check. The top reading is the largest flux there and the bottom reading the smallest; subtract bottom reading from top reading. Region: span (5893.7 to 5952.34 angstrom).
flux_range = 92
